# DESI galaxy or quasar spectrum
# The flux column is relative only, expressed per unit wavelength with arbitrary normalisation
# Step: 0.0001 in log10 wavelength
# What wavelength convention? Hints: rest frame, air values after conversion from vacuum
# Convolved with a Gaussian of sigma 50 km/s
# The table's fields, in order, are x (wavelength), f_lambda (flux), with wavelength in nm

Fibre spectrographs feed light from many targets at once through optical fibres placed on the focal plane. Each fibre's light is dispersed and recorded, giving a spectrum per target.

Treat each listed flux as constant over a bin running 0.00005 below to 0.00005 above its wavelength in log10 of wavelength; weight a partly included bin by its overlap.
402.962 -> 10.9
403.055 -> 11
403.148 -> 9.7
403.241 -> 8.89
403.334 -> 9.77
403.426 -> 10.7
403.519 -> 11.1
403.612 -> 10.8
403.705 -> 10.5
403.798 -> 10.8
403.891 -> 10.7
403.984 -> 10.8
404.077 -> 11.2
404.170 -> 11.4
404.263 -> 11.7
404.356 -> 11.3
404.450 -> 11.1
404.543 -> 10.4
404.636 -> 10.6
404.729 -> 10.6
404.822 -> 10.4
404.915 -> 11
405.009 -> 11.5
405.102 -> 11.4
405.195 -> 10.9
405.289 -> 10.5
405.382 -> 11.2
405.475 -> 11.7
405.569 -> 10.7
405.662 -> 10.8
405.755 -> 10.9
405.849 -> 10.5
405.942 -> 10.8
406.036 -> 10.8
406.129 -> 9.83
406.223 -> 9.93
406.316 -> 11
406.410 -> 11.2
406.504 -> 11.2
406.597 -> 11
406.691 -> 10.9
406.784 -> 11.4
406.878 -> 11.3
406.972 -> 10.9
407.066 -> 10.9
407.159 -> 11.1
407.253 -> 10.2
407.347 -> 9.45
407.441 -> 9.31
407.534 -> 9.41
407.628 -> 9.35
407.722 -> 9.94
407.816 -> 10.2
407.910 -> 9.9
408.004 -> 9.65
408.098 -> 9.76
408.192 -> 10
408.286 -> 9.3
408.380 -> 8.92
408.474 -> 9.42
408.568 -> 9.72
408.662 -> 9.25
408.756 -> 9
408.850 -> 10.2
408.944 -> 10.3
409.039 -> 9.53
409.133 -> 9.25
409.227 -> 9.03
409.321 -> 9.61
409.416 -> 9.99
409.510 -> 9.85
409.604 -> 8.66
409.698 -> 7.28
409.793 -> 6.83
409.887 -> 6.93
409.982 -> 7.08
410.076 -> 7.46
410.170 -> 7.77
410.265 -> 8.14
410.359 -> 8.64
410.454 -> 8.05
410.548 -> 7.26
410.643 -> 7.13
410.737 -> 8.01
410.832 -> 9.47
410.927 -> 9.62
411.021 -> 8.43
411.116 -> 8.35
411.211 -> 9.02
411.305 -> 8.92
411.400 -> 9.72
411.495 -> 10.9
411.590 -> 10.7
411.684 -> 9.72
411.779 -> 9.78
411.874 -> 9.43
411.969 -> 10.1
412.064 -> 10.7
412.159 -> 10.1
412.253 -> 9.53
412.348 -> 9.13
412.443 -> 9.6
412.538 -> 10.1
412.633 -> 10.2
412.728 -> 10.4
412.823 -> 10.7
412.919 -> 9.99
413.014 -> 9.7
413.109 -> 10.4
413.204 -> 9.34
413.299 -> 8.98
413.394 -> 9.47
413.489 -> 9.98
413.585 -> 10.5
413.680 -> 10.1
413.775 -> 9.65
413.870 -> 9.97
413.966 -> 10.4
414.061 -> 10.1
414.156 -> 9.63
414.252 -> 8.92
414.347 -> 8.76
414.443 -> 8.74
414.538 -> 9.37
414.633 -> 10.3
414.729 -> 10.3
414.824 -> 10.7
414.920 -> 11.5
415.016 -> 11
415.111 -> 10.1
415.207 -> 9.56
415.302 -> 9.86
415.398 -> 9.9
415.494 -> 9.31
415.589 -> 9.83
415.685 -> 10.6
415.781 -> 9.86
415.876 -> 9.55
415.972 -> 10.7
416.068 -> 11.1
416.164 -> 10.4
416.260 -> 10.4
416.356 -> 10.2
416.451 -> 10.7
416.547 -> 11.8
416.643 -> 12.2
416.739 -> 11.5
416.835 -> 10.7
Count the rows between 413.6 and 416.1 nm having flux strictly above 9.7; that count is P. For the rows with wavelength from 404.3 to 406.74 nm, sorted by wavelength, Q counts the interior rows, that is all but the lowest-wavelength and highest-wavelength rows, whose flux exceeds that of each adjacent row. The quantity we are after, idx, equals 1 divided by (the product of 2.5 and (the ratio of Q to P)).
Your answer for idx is 2.3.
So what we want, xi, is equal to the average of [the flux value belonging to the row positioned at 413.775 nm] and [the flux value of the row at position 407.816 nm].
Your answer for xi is 9.9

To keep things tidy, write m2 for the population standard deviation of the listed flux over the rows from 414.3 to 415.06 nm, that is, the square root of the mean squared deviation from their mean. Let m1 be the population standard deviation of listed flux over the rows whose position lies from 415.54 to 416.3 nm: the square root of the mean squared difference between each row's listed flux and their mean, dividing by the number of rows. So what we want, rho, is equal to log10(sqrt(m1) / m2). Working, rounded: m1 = 0.49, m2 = 0.96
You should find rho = -0.14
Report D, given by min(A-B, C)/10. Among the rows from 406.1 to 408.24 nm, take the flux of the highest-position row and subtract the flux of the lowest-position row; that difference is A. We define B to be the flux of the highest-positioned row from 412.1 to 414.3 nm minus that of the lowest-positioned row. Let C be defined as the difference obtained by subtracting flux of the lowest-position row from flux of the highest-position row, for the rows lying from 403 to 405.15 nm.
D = 0.04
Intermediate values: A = 0.2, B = -1.2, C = 0.4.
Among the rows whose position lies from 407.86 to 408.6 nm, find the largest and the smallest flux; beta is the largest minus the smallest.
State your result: 1.1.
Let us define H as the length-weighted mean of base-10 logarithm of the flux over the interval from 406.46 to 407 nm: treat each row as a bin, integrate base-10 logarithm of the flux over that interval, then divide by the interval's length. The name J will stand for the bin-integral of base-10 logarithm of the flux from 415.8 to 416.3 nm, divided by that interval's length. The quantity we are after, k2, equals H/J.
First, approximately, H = 1.05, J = 1.02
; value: 1.03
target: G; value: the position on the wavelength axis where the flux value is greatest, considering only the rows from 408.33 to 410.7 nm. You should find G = 408.944 nm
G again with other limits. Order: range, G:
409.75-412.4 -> 411.495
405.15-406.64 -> 405.475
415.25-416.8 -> 416.643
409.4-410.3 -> 409.416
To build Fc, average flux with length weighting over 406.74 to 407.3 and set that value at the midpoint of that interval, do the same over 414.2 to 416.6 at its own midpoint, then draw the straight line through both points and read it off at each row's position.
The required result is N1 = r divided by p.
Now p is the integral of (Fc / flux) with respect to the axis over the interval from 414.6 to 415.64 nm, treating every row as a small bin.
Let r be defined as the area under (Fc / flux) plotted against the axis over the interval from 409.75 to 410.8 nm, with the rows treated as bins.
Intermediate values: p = 1.04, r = 1.48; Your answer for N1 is 1.4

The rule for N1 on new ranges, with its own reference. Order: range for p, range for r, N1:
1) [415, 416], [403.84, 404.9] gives 1.1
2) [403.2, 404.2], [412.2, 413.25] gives 1.0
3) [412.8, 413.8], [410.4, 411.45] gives 1.2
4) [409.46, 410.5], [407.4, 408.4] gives 0.8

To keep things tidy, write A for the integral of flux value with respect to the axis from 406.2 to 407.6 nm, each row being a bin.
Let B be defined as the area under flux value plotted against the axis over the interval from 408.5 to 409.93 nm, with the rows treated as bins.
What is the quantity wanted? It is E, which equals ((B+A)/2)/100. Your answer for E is 0.139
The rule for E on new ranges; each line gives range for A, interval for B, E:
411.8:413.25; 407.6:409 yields 0.140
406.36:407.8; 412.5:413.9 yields 0.145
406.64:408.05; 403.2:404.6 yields 0.148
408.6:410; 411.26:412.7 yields 0.134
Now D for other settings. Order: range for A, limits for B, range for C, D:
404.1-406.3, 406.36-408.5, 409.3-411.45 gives 0.01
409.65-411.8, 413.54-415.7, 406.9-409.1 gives -0.14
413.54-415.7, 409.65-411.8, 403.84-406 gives -0.24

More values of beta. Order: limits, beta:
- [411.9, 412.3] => 1.2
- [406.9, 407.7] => 1.8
